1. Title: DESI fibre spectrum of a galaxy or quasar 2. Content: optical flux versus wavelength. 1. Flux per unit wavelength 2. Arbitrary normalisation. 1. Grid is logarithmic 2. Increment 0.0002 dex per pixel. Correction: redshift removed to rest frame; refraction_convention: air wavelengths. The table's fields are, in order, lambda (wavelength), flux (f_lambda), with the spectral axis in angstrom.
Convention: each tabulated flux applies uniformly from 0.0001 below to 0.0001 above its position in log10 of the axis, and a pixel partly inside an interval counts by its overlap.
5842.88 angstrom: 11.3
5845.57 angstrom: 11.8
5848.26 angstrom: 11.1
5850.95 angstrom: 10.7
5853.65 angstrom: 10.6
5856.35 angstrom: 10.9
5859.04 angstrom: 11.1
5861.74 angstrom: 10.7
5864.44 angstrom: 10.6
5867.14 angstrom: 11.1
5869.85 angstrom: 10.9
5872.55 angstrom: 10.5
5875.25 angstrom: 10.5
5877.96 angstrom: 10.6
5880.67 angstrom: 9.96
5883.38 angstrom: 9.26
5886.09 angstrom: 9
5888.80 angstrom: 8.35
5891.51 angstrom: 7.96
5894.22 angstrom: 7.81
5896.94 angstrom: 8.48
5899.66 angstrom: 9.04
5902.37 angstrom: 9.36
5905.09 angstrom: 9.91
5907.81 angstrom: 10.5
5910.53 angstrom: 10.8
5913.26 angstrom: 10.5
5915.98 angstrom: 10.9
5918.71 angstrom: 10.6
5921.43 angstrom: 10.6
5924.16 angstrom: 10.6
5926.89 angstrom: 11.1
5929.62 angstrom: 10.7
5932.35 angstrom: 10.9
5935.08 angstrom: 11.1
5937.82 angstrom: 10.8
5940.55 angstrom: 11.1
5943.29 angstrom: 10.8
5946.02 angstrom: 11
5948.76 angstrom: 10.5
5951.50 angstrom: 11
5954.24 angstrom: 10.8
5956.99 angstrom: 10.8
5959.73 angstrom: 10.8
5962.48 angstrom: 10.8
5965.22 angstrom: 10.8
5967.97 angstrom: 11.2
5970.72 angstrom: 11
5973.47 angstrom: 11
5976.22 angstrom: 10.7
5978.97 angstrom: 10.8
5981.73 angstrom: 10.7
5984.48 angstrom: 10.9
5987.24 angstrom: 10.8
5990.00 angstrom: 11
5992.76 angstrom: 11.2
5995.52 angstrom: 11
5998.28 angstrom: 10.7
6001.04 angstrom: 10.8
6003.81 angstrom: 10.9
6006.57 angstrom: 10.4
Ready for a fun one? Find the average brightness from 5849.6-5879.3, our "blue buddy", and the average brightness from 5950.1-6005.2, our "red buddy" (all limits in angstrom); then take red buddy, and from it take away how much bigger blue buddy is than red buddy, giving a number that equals 11.0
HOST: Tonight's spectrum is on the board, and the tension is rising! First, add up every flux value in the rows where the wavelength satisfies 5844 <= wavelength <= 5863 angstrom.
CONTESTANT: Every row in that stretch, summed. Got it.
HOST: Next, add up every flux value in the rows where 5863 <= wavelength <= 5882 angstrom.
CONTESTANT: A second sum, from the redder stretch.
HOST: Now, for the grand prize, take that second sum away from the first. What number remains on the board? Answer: 2.7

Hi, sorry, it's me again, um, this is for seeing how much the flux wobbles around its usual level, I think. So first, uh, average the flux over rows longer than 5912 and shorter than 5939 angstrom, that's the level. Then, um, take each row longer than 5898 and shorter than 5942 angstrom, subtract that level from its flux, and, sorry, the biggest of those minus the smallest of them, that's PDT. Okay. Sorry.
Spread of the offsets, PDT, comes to 2.1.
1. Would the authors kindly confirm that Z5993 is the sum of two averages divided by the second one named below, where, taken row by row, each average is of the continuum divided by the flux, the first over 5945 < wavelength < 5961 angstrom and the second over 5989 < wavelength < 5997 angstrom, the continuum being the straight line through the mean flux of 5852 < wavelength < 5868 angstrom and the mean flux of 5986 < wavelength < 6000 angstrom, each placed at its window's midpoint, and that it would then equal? 2.020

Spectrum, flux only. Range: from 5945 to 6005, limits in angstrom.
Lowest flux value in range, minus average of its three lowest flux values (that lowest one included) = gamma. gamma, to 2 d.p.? -0.13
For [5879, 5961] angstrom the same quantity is -0.23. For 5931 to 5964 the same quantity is -0.20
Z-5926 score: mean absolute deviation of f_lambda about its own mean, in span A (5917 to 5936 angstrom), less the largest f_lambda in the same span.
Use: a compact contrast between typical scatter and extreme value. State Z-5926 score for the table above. -10.9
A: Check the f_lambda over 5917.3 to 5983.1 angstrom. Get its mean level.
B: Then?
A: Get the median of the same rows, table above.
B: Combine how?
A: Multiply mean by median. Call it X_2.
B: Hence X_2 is 117.1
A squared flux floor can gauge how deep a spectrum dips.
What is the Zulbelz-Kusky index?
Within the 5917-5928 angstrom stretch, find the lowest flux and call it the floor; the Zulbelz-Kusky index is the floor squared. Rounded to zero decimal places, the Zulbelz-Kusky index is 112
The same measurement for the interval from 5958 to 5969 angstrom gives 117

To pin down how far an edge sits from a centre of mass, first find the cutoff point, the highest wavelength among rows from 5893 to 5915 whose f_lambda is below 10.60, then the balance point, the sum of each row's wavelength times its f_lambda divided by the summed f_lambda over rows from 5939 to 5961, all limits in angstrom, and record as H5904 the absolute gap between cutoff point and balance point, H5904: 36.8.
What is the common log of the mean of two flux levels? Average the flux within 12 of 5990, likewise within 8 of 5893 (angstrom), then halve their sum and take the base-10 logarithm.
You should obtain 0.985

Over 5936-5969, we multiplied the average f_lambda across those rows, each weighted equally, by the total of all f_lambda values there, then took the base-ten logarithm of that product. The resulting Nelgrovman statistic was 3.15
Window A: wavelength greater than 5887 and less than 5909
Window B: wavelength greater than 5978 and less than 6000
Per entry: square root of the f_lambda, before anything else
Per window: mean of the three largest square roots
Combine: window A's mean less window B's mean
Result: -0.18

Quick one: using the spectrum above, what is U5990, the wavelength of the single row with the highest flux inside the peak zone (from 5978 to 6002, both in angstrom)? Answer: 5992.76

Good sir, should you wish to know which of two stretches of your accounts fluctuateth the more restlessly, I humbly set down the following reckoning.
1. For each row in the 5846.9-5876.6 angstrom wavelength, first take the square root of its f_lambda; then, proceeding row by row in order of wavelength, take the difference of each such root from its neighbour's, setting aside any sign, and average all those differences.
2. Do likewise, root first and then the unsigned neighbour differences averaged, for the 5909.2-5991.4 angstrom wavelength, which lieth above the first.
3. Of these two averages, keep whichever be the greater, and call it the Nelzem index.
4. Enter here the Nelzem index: 0.039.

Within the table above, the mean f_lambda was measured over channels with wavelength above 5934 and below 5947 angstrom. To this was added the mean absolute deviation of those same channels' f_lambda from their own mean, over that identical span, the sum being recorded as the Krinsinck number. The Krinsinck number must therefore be 11.1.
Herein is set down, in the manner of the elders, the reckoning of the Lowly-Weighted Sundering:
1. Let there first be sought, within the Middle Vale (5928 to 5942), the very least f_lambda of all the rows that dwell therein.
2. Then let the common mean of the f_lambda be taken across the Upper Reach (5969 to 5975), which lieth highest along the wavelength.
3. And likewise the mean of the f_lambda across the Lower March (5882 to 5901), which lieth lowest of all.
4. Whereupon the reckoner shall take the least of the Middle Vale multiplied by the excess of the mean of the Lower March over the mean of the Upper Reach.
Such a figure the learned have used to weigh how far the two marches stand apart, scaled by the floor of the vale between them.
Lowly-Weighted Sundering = -26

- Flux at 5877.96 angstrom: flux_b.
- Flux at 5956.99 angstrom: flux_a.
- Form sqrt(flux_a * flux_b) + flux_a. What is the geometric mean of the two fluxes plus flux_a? 21.5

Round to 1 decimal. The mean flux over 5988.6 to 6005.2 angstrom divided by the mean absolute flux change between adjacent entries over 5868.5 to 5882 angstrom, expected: 38.4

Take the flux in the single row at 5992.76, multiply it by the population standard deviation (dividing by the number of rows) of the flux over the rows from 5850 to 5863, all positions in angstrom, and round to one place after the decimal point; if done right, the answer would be 2.0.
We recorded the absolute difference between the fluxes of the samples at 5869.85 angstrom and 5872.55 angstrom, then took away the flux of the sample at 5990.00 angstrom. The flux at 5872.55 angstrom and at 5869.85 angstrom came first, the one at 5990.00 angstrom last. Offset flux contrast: -10.6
